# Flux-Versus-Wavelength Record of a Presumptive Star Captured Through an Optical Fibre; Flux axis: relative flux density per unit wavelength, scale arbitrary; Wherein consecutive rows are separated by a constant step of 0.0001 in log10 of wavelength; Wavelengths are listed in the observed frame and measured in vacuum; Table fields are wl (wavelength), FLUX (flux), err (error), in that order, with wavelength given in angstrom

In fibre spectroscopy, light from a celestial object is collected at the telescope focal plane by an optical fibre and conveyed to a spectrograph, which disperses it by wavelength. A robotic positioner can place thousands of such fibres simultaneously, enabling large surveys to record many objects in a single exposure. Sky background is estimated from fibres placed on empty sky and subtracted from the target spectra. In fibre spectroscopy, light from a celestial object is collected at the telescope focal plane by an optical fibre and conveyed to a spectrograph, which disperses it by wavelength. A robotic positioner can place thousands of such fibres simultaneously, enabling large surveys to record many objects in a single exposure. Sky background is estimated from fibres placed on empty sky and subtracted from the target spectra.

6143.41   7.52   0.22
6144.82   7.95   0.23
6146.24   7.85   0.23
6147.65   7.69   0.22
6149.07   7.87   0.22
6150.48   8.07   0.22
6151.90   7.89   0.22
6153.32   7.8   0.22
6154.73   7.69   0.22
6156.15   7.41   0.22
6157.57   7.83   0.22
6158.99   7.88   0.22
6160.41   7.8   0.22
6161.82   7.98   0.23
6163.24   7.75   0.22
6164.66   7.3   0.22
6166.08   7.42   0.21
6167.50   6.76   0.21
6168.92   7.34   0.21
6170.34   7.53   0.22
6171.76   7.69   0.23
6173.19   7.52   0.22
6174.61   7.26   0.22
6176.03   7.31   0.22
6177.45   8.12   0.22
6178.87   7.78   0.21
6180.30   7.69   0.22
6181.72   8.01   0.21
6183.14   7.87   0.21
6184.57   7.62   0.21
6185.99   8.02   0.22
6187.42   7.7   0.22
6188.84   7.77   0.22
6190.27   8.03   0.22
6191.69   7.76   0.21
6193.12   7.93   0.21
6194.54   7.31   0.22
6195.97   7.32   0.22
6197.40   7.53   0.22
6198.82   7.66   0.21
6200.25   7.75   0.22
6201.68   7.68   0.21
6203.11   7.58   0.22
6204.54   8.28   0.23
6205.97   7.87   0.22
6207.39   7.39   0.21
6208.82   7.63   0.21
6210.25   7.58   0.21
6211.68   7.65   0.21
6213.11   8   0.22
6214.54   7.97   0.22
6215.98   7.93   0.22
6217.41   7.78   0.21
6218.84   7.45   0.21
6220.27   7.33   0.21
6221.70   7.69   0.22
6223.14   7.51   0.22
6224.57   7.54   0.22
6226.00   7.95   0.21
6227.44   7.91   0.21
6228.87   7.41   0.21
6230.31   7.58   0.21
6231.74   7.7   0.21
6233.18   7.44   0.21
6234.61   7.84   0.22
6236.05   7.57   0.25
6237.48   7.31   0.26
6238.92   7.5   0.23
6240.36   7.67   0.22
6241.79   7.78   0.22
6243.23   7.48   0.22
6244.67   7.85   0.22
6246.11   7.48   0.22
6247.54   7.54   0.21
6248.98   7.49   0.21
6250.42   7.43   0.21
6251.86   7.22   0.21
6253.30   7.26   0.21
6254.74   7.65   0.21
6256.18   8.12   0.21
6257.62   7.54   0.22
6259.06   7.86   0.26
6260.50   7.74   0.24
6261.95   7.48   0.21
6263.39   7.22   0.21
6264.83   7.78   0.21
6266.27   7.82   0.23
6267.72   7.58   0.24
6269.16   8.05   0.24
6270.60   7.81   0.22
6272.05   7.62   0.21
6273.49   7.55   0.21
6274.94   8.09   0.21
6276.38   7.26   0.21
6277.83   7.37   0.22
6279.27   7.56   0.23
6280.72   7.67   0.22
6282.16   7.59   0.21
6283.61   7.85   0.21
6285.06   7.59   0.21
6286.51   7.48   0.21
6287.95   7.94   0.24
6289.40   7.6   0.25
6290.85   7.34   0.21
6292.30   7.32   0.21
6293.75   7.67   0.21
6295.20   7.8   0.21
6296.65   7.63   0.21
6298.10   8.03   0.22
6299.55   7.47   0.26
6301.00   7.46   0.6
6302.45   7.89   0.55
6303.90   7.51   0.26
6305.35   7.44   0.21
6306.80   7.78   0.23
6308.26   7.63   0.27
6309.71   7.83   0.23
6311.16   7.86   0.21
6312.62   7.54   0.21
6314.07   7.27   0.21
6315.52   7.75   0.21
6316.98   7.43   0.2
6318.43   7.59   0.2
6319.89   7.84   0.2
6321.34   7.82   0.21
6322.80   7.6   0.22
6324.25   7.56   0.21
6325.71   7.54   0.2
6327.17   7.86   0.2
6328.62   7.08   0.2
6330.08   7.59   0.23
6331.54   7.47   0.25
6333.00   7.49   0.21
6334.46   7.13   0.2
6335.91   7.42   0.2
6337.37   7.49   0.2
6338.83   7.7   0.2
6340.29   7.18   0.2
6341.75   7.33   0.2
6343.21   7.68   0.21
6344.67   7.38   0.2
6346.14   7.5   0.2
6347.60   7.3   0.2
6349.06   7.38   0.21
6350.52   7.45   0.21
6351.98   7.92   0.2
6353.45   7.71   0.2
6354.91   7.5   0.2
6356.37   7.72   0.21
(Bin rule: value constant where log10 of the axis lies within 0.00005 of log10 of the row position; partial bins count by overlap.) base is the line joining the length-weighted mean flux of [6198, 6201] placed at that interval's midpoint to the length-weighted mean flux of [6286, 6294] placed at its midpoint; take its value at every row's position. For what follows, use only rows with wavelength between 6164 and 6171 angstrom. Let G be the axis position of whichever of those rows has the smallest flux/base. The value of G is 6167.50 angstrom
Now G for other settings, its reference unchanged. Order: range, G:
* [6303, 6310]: 6305.35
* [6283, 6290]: 6286.51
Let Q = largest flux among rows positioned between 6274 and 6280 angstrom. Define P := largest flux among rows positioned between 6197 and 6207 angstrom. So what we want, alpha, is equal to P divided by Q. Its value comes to 1.02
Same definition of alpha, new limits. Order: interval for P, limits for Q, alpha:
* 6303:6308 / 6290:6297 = 1.00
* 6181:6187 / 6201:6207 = 0.97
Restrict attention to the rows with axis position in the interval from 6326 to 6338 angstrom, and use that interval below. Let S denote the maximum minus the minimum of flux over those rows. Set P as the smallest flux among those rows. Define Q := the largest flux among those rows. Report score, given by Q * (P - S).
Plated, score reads 50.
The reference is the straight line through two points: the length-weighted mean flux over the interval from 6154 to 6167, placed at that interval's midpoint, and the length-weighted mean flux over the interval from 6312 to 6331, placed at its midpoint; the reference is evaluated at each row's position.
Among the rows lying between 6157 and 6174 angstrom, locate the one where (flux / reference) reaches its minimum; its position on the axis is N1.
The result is 6167.50 angstrom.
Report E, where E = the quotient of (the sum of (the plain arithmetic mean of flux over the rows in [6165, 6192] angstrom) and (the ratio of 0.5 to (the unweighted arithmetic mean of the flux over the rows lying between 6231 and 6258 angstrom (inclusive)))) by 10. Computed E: 0.771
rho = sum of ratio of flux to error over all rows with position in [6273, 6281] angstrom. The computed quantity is 210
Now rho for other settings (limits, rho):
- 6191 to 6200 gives 212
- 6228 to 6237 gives 209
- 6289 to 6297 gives 210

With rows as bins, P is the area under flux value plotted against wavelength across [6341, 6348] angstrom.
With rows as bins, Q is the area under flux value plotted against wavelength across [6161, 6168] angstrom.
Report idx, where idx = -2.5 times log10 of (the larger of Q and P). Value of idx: -4.30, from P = 52.1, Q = 52.3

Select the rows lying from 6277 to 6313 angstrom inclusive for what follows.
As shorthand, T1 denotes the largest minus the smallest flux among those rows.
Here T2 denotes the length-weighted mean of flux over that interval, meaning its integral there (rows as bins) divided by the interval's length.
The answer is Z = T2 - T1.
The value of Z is 6.92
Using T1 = 0.71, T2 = 7.63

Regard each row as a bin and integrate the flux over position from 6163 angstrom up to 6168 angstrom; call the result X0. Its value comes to 36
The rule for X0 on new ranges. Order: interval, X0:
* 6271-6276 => 39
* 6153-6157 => 31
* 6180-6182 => 16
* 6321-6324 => 23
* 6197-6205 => 62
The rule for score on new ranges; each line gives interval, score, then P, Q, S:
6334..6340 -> 51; 7.13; 7.7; 0.57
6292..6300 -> 53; 7.32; 8.03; 0.71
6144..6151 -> 59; 7.69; 8.07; 0.38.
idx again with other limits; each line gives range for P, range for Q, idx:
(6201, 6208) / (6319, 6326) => -4.34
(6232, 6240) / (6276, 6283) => -4.45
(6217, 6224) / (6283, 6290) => -4.33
